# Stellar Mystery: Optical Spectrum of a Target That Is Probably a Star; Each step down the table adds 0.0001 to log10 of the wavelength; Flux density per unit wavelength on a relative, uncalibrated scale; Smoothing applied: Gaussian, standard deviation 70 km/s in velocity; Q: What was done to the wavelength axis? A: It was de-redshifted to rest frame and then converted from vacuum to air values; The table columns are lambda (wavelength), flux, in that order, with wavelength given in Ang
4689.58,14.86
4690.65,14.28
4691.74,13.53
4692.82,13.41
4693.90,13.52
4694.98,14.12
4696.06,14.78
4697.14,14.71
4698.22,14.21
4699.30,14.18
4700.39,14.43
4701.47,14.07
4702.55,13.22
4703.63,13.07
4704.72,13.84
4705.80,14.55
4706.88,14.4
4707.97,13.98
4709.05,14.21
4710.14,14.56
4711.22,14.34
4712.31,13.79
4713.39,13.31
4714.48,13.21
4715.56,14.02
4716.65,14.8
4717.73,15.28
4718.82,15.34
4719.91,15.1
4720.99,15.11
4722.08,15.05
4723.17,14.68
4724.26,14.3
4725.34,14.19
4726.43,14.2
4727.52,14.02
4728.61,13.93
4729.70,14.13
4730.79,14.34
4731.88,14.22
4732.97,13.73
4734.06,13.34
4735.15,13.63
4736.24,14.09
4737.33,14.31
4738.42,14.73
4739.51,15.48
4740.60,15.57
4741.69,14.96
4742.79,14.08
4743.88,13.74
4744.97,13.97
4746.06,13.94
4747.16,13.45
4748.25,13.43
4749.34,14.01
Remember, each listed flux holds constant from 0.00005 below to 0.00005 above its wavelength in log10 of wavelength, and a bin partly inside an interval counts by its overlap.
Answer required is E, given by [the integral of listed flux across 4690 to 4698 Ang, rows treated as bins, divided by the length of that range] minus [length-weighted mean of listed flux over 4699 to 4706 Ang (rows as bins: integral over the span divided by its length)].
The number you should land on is 0.2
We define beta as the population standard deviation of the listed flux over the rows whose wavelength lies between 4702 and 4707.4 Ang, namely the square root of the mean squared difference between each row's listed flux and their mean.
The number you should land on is 0.599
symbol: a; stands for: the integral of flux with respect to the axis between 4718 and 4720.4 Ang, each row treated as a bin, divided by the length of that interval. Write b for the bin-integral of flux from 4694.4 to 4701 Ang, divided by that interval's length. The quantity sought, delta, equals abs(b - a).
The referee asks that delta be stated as 0.8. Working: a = 15.19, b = 14.4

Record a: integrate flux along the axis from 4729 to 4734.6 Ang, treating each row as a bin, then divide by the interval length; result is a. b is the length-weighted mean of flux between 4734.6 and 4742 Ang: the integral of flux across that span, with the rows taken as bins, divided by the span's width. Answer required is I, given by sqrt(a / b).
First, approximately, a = 13.94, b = 14.7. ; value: 0.97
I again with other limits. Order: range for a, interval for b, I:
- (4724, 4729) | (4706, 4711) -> 0.99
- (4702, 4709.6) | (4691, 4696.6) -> 1.00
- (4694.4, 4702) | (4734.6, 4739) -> 1.01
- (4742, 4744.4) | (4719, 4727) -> 0.98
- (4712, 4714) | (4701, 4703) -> 0.99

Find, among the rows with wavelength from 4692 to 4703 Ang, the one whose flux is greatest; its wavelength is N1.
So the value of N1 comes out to 4696.06 Ang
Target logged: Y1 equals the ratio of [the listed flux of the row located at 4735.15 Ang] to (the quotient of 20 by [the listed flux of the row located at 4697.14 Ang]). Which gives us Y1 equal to 10.02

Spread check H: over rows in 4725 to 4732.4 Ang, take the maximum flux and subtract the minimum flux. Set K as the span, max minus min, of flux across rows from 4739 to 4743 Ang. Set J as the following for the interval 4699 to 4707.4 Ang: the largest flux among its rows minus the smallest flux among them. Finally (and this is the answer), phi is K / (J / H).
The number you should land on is 0.41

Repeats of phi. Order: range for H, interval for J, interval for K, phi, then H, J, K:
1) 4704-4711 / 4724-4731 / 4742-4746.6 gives 0.60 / 0.72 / 0.41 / 0.34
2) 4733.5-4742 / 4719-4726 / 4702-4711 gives 3.61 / 2.23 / 0.92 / 1.49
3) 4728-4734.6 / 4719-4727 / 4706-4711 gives 0.63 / 1.00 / 0.92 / 0.58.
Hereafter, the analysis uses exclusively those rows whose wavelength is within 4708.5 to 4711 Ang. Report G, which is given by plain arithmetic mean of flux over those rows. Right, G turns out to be 14.4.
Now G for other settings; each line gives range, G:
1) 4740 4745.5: 14.5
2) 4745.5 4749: 13.6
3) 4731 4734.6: 13.8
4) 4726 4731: 14.1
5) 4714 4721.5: 14.7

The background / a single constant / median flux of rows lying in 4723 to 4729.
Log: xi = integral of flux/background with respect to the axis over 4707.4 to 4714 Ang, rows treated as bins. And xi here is 6.51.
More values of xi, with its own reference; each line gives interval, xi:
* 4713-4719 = 6.04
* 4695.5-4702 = 6.59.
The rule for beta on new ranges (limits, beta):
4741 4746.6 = 0.425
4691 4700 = 0.497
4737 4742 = 0.470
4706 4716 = 0.444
